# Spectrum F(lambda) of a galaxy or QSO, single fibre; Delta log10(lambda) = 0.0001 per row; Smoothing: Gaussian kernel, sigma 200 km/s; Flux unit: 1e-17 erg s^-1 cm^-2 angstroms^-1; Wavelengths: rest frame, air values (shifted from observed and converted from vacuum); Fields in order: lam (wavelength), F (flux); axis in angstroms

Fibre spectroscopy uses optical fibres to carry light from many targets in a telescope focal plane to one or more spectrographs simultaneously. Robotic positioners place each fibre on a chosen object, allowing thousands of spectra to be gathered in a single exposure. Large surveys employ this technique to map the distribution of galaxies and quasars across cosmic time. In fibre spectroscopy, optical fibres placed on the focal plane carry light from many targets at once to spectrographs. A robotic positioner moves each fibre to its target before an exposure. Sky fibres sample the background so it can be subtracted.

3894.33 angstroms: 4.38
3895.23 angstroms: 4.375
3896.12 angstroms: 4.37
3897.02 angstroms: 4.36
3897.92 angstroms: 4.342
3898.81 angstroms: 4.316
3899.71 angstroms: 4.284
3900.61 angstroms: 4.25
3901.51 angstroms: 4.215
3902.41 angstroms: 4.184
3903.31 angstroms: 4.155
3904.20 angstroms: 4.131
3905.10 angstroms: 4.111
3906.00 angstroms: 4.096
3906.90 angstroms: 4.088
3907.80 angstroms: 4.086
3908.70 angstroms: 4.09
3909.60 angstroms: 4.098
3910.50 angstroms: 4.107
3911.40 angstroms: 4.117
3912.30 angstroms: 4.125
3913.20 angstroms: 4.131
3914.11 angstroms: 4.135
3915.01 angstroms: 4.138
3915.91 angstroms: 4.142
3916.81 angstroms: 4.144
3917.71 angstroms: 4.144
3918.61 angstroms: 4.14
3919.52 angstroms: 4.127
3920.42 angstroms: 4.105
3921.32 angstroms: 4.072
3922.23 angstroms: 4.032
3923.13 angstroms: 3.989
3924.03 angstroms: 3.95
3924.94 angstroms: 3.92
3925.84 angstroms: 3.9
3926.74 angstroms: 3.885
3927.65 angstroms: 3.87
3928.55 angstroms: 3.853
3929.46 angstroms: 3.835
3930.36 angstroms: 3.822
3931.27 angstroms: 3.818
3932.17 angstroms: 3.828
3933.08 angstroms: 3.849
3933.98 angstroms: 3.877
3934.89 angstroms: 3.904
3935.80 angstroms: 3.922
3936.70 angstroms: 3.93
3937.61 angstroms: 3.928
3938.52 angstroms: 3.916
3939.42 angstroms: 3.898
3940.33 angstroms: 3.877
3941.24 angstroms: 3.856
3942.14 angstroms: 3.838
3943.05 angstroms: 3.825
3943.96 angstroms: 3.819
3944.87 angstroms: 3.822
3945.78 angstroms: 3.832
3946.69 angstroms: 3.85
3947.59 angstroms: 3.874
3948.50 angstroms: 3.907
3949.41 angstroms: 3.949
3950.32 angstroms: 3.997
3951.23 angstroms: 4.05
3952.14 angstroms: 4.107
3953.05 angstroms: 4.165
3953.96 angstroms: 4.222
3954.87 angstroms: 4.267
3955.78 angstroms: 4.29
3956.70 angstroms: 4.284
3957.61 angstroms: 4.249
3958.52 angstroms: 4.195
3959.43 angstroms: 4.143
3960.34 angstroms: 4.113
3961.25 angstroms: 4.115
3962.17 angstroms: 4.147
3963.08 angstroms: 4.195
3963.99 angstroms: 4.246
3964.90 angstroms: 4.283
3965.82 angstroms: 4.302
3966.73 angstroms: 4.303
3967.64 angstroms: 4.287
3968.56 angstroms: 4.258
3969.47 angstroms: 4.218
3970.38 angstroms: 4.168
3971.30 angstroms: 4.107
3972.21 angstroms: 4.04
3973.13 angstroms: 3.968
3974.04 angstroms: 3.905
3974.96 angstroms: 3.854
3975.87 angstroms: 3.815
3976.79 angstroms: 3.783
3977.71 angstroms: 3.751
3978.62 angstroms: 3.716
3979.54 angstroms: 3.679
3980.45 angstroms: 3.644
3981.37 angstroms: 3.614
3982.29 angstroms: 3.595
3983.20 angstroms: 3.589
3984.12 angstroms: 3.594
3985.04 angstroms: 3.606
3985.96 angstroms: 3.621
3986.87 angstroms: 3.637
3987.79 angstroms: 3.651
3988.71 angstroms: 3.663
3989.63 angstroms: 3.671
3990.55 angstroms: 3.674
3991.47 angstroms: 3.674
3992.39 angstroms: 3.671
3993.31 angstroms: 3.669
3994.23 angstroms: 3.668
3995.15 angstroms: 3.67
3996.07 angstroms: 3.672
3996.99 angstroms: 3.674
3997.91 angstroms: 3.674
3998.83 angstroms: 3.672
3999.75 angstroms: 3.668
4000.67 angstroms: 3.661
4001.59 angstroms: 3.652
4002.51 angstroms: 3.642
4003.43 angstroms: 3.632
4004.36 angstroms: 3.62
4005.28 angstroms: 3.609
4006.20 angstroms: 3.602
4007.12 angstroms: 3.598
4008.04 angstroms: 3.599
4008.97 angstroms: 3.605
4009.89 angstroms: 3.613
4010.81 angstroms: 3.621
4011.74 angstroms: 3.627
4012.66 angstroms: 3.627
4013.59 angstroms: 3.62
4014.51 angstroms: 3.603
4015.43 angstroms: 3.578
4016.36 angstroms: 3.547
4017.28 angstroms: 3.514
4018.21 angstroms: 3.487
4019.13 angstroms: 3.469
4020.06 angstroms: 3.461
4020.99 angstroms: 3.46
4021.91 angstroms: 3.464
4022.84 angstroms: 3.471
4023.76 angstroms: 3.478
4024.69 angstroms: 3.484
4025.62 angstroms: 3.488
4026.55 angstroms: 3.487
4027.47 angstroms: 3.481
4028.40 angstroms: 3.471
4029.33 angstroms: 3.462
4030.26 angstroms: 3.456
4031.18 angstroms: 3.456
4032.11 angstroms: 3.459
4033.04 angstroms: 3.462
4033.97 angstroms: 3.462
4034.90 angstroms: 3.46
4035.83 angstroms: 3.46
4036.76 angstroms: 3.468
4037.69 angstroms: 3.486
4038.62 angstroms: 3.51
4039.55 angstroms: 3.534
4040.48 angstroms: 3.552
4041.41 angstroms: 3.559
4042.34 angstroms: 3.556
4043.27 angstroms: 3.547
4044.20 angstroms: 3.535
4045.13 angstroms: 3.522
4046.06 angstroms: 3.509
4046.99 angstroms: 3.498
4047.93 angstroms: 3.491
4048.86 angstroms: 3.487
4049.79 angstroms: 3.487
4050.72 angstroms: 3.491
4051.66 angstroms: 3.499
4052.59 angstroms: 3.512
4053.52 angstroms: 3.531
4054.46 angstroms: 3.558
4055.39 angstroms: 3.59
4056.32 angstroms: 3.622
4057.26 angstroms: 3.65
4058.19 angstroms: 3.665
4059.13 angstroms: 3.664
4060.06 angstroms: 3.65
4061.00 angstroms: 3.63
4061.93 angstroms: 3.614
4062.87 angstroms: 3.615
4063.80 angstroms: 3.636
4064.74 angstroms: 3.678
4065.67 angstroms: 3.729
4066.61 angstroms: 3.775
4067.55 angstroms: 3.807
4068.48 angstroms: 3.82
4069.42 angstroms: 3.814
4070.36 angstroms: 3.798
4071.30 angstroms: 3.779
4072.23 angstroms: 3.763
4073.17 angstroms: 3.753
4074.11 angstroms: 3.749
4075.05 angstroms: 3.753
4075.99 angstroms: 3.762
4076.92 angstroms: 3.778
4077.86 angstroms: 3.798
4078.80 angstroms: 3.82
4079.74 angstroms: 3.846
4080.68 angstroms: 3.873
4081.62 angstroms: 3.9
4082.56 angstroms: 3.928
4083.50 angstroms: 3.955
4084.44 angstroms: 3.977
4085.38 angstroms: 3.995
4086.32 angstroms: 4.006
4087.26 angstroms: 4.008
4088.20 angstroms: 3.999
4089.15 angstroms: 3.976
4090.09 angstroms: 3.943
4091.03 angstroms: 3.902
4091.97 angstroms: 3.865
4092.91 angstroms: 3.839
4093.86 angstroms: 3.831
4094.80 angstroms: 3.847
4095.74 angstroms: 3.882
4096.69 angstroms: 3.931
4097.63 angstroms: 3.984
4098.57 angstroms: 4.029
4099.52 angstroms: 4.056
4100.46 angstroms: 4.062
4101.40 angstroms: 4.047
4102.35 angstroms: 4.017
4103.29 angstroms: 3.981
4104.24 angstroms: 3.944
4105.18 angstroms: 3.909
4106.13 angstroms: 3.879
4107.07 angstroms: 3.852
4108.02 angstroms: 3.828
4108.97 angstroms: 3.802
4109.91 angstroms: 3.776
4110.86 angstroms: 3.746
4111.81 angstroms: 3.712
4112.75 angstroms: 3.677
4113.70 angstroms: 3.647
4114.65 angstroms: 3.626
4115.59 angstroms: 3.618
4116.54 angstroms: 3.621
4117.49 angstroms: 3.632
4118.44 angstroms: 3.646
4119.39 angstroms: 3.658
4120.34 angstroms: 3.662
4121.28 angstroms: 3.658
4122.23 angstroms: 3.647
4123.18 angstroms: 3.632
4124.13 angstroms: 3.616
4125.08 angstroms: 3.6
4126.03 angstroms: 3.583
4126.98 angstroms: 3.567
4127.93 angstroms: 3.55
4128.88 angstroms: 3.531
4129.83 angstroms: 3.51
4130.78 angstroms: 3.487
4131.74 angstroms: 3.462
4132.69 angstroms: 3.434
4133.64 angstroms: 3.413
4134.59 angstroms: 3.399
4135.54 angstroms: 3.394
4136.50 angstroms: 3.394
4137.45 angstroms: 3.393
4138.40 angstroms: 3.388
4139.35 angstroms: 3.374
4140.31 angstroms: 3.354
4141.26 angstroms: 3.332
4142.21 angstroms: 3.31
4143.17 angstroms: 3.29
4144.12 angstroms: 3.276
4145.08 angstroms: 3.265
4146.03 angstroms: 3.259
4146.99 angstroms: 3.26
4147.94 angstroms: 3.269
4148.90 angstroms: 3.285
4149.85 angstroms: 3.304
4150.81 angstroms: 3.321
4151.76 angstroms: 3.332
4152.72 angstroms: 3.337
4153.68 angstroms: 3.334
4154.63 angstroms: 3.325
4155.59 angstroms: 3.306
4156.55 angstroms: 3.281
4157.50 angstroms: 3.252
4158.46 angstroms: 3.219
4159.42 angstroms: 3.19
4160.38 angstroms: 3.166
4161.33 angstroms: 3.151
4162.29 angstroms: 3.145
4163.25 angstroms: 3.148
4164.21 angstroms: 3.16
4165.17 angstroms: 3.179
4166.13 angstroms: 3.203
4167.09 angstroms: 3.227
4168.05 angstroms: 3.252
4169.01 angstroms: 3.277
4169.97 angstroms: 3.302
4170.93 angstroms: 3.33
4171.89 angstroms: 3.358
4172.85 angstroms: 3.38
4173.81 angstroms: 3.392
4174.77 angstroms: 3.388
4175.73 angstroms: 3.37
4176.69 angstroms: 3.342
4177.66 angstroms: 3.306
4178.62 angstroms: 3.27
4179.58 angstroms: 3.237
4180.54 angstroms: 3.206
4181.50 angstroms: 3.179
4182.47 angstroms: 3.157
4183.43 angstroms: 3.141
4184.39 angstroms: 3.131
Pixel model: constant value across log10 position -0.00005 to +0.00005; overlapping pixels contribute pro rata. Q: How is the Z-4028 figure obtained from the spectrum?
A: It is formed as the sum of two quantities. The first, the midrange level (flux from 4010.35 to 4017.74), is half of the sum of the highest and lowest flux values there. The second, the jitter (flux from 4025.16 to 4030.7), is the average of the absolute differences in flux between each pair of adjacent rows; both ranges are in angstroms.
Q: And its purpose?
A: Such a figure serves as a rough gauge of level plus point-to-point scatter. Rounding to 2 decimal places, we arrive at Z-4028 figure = 3.58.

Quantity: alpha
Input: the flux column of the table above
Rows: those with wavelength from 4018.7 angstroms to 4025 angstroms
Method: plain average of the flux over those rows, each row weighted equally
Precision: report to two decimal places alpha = 3.47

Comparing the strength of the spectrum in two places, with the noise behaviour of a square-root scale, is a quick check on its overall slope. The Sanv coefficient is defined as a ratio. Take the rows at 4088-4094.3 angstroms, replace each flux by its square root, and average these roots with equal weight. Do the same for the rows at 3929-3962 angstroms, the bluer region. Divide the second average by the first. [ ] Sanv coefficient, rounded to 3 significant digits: 1.01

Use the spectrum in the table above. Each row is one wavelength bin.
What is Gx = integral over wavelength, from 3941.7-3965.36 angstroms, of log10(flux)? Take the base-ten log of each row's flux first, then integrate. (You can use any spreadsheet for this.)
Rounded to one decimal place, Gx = 14.4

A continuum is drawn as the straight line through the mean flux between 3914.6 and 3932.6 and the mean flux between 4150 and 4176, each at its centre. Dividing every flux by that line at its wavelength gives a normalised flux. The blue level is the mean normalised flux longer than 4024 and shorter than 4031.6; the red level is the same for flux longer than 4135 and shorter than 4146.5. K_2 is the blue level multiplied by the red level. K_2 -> 0.94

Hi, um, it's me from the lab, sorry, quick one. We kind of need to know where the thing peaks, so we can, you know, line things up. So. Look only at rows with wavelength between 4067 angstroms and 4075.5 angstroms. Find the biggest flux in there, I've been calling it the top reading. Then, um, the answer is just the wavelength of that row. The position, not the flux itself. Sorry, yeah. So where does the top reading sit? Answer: 4068.48 angstroms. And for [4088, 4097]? 4088.20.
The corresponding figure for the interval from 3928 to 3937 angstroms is 3936.70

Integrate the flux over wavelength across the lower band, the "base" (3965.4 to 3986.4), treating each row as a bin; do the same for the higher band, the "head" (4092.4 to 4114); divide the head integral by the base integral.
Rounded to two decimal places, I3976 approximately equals 1.03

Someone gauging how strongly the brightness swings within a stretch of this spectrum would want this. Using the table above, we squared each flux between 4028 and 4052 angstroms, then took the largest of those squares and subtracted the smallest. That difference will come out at 0.72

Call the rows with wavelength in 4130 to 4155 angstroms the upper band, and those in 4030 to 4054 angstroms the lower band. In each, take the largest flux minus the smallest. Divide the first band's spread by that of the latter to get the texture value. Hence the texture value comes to 2.2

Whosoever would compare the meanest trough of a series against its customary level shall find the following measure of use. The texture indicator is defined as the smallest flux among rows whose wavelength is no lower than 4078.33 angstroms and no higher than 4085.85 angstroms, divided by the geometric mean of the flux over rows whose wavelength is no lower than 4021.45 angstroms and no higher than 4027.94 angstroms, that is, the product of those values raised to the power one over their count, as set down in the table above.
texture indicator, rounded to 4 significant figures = 1.098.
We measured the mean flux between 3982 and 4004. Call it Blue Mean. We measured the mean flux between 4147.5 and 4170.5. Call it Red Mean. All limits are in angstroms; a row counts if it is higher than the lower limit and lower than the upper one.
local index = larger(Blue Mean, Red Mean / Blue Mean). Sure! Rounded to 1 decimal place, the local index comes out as 3.6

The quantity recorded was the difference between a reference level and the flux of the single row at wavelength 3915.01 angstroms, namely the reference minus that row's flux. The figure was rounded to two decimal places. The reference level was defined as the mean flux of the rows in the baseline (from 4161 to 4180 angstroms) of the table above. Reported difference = -0.87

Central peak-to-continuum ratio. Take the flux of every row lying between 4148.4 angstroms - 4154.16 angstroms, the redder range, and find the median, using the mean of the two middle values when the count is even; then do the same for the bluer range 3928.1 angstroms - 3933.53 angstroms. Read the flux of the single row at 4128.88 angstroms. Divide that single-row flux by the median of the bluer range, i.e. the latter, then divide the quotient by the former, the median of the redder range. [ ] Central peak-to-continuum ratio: 0.277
